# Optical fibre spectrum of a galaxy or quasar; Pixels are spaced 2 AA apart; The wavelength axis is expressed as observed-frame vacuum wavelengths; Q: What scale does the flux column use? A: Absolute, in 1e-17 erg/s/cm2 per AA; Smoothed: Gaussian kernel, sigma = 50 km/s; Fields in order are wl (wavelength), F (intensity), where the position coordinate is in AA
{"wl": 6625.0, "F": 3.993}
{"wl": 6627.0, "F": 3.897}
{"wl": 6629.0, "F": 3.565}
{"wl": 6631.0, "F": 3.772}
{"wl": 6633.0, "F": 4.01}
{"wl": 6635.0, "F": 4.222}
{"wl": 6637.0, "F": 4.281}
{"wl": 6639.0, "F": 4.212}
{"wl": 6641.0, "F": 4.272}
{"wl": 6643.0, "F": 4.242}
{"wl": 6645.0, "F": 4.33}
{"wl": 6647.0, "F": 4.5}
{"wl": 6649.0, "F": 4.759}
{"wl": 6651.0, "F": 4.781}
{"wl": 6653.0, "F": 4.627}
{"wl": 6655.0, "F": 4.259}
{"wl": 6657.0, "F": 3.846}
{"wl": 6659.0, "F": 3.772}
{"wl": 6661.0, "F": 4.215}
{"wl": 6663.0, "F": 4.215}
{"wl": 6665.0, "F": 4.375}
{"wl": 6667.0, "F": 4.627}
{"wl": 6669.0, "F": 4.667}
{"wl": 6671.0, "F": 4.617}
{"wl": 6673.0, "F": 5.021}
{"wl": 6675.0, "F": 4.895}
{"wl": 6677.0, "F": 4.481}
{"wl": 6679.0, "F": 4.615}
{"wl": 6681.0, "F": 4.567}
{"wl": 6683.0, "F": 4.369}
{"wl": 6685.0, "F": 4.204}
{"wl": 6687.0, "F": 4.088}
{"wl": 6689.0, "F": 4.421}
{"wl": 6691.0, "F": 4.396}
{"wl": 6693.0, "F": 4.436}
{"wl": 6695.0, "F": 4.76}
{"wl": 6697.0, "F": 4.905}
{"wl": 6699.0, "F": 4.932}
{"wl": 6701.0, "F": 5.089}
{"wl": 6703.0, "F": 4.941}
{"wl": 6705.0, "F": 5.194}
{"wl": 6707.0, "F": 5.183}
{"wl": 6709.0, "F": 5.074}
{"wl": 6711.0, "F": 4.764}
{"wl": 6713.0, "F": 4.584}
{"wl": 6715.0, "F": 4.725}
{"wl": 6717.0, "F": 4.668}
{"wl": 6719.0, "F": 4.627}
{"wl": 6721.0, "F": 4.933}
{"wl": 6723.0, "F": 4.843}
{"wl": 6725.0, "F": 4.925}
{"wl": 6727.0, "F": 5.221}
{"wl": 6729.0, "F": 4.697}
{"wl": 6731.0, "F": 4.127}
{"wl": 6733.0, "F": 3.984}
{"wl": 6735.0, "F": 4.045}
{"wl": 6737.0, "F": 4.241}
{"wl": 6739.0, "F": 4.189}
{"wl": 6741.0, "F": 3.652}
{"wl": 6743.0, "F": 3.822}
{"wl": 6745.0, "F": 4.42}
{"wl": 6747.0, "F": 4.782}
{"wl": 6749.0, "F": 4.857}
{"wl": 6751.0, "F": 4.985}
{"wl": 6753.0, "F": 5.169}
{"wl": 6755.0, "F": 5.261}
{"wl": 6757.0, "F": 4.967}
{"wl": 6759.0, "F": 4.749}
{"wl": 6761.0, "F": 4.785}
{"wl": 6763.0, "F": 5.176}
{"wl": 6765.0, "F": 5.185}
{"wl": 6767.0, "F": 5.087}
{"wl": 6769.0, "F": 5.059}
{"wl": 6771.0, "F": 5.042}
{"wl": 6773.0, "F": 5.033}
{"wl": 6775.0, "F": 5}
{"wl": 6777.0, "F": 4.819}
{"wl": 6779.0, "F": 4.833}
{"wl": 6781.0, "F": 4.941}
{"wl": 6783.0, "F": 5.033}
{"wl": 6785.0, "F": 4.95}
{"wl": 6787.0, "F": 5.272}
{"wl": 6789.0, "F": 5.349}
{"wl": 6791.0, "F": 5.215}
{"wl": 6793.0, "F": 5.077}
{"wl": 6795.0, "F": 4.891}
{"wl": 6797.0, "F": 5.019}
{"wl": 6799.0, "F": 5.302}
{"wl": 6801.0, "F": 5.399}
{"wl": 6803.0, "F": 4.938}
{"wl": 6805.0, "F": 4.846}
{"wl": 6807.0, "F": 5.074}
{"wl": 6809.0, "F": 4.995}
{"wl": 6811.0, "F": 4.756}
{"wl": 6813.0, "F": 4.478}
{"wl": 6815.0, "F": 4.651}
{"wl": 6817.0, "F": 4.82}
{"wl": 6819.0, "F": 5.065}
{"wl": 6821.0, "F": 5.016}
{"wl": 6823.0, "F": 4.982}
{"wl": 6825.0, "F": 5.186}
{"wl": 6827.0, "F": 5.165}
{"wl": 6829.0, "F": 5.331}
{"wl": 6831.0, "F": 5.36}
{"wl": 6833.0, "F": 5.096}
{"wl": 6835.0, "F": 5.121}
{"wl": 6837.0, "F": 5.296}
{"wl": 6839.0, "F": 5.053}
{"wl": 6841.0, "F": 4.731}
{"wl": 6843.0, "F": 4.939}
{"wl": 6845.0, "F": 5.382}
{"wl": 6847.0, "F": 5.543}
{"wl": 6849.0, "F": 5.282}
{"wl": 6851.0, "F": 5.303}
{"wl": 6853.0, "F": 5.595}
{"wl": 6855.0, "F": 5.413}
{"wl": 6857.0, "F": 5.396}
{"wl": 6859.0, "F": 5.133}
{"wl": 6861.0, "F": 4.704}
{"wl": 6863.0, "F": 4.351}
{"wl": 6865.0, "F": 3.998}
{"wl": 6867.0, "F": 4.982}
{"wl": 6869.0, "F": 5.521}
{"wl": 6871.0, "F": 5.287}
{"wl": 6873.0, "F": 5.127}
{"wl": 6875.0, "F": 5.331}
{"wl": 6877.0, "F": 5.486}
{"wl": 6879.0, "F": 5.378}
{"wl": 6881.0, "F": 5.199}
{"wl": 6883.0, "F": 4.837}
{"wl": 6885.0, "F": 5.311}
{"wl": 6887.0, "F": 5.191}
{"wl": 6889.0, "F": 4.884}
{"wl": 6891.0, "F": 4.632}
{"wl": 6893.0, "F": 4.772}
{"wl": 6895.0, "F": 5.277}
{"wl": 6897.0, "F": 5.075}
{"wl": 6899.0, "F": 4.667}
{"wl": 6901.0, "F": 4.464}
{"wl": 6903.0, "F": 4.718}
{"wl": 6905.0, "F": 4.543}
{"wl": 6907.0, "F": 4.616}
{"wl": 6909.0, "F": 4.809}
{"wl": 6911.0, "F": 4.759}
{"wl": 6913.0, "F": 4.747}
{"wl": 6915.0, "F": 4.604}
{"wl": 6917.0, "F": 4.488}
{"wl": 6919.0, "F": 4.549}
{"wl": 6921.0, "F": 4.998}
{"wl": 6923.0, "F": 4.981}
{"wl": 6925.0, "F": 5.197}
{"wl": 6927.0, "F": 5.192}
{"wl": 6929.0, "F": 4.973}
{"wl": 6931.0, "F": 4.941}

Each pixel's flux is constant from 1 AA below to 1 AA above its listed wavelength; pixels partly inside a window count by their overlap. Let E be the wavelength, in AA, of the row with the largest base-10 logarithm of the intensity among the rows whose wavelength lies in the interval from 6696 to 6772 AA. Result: 6755.0 AA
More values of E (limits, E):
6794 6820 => 6801.0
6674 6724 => 6705.0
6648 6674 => 6673.0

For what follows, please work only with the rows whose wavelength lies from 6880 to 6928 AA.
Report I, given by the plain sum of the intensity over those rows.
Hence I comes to 117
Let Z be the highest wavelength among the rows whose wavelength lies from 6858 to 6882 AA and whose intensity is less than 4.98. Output 6865.0 AA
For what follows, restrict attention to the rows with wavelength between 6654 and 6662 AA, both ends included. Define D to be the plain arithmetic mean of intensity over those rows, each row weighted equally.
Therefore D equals 4.02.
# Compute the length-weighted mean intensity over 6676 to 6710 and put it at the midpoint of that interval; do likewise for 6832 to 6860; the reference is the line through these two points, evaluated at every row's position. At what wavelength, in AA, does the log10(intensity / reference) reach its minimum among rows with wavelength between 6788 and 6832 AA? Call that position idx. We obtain 6813.0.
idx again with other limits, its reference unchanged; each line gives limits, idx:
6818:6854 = 6841.0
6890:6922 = 6917.0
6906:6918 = 6917.0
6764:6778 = 6777.0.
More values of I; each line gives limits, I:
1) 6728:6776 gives 112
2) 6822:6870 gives 123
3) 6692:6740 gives 113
